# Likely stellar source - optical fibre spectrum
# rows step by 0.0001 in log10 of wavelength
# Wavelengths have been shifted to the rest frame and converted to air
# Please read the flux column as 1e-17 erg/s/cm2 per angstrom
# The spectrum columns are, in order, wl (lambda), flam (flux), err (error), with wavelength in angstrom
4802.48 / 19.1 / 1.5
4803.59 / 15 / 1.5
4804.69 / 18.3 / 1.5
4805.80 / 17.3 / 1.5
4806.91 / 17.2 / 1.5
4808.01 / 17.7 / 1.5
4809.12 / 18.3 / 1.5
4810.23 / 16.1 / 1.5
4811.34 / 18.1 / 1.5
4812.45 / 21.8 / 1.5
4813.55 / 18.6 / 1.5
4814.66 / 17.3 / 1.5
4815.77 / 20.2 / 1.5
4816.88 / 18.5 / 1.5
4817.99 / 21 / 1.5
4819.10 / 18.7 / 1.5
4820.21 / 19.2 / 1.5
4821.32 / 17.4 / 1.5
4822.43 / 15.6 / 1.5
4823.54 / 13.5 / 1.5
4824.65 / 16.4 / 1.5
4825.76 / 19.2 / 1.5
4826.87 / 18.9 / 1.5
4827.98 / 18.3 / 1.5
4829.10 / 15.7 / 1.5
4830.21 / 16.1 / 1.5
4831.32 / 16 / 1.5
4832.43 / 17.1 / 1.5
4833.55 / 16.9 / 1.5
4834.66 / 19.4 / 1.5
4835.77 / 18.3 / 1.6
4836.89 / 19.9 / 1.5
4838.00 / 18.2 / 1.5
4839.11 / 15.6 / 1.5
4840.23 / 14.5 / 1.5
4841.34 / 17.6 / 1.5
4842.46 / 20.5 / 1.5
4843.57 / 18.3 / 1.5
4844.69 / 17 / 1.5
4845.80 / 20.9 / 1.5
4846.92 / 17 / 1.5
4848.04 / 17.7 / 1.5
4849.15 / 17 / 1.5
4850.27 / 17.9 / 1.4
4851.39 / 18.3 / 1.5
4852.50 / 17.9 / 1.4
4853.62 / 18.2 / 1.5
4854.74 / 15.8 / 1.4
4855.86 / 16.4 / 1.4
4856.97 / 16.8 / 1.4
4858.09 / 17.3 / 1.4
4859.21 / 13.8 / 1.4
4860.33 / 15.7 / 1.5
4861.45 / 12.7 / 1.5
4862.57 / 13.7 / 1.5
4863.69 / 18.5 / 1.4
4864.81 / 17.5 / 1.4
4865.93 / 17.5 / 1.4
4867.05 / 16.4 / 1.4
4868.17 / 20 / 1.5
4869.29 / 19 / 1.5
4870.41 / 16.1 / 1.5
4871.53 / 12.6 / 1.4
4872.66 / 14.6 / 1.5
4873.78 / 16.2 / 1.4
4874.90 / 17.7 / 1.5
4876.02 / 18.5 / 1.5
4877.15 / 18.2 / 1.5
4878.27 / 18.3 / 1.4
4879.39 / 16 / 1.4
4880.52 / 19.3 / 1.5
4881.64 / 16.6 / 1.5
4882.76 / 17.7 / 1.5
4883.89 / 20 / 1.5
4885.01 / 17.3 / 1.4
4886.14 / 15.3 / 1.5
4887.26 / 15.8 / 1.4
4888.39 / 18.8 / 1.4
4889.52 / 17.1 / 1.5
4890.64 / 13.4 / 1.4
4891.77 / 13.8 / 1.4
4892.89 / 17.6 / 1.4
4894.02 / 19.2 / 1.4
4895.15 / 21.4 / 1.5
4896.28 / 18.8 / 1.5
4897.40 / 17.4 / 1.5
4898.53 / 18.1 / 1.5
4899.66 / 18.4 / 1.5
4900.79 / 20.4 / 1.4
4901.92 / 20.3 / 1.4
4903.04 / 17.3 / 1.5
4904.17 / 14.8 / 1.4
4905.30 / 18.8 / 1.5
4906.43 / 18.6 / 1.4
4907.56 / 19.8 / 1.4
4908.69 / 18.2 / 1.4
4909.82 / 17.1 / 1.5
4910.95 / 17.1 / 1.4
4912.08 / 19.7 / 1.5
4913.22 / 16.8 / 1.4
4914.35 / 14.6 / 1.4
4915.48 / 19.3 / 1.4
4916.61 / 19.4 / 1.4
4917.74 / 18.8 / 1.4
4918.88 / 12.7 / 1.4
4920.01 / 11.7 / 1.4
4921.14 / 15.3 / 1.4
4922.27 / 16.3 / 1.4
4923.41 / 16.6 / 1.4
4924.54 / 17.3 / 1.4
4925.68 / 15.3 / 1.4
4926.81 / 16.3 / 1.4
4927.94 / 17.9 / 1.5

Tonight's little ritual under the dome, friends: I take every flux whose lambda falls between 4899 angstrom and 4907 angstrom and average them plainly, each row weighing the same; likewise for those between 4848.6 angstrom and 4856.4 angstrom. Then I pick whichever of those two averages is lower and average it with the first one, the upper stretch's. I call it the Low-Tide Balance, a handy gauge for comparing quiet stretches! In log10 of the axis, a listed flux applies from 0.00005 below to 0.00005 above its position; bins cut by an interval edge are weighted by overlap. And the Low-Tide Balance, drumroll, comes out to 17.9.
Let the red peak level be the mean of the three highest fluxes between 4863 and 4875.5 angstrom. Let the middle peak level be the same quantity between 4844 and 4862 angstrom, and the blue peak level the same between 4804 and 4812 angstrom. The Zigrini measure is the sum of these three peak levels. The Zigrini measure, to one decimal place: 56.5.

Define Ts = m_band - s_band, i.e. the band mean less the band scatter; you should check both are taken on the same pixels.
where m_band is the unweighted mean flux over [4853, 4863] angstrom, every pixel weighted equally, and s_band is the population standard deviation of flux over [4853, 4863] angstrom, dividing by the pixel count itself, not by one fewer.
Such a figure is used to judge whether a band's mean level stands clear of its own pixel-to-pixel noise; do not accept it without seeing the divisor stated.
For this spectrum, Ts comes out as 13.9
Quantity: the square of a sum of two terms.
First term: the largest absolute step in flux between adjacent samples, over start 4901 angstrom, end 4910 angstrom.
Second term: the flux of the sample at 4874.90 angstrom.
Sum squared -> 471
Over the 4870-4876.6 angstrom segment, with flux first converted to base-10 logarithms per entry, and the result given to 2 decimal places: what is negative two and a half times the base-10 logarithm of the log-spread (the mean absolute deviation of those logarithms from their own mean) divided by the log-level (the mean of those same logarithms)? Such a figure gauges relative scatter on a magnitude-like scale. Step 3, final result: 3.57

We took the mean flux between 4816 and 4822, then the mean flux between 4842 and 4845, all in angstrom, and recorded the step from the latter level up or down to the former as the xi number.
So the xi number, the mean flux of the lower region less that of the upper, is 0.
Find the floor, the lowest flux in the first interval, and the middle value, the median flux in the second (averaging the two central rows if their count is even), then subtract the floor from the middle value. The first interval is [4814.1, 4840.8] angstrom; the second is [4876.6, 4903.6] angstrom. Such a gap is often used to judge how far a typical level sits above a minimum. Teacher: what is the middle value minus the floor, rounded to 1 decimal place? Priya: 4.4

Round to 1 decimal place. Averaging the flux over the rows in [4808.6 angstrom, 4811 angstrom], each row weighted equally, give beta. 17.2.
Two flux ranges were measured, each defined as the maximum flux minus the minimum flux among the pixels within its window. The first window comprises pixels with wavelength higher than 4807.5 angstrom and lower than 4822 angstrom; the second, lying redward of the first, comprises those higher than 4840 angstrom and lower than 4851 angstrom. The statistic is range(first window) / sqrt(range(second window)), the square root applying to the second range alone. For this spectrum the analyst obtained 2.3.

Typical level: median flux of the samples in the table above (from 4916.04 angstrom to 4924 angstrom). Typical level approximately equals 16.3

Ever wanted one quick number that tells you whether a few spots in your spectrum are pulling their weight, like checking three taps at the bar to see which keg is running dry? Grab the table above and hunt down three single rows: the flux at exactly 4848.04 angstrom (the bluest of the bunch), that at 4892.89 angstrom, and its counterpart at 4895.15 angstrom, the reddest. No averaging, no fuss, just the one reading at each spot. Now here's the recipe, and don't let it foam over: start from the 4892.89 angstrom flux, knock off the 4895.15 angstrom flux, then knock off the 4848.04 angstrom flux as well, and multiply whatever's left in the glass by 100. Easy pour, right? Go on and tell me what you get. -2150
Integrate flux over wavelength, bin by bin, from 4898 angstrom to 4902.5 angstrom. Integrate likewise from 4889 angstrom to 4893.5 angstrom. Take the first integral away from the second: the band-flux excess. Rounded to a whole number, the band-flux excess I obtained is -17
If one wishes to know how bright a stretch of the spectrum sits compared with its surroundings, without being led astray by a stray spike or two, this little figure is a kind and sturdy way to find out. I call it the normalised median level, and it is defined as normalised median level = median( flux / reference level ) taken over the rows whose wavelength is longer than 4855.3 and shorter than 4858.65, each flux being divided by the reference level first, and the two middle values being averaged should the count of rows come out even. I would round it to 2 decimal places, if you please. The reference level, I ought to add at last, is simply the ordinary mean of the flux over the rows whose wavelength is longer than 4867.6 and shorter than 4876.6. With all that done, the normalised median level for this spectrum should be 1.00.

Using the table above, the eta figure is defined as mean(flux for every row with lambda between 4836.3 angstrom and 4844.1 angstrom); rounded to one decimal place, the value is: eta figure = 17.8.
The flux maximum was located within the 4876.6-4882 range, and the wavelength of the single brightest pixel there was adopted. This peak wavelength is 4880.52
